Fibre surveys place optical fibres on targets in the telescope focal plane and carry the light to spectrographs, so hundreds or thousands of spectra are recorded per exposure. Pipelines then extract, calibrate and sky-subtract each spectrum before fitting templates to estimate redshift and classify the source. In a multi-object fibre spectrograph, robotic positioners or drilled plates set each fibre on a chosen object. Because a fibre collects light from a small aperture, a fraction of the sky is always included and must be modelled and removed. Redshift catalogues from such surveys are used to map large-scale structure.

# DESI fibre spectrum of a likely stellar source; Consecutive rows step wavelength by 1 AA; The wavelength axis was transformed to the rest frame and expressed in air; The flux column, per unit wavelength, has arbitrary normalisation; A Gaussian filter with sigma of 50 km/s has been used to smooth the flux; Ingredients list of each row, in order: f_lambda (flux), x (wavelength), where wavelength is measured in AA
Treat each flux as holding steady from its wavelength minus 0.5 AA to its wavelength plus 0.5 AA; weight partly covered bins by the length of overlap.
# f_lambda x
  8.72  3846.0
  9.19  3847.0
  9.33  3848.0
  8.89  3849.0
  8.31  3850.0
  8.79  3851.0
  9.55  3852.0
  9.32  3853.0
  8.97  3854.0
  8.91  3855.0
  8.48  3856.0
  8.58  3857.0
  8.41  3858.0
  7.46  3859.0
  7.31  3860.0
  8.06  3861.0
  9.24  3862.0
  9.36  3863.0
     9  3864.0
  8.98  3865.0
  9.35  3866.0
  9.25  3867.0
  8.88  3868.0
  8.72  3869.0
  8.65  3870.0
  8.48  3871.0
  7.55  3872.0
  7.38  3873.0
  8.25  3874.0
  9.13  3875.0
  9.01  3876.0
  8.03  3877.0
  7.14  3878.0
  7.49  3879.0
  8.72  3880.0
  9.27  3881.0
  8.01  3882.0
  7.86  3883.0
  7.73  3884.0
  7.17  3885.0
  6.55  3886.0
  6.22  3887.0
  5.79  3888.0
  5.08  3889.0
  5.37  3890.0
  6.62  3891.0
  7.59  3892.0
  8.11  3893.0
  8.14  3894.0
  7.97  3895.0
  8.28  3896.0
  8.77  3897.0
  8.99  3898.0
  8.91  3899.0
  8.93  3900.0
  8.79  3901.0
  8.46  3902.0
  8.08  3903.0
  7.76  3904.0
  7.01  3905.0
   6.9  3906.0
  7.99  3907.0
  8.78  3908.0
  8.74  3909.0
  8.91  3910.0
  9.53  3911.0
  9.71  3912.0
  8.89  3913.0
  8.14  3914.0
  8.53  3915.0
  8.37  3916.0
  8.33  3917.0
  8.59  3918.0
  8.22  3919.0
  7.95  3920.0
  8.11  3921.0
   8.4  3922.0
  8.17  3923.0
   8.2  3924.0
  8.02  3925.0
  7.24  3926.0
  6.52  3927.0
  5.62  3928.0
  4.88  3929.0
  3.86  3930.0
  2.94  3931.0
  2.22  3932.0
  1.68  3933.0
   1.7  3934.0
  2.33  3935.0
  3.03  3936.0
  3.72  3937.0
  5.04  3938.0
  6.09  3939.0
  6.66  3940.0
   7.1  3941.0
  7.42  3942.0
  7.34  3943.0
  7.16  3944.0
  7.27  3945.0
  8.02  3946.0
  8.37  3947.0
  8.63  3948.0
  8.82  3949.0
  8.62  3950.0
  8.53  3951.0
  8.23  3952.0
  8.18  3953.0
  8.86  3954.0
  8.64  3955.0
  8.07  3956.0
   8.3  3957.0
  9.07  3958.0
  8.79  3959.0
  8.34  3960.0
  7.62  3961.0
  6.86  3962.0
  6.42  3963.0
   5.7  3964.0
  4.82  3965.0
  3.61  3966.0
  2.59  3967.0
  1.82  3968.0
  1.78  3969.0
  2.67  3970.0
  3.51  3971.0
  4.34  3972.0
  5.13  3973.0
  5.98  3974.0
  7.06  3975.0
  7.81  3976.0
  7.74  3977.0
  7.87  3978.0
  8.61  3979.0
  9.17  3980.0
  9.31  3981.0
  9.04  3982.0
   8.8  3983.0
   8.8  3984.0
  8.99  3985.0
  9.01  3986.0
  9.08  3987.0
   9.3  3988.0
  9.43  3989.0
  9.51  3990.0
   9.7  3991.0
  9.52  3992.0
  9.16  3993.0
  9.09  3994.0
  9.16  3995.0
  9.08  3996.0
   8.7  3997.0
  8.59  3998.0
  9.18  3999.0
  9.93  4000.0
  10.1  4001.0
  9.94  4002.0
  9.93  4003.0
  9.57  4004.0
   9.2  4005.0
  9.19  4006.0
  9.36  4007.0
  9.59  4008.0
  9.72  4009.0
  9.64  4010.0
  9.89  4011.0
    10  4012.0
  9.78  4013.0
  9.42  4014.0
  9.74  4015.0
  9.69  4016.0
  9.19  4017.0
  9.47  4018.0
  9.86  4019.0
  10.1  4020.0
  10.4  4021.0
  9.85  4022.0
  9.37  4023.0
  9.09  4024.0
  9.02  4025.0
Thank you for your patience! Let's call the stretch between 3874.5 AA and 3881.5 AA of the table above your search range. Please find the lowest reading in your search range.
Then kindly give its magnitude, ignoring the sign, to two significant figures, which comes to 7.1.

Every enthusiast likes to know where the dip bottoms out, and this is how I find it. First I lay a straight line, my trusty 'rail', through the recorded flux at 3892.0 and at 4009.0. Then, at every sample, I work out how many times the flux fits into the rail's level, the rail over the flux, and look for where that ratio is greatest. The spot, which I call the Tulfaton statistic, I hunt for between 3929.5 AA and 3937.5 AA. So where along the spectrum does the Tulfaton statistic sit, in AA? 3933.0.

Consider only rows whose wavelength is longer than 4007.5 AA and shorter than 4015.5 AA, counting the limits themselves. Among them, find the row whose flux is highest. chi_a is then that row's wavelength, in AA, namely 4012.0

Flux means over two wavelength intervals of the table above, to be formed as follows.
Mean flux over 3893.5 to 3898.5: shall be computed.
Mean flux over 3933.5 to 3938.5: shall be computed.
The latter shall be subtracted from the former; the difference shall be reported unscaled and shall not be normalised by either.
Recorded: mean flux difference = 5.3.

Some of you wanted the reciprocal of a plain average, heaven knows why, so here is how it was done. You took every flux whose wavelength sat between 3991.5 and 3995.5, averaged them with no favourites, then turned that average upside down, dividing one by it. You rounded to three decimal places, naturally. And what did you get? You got 0.108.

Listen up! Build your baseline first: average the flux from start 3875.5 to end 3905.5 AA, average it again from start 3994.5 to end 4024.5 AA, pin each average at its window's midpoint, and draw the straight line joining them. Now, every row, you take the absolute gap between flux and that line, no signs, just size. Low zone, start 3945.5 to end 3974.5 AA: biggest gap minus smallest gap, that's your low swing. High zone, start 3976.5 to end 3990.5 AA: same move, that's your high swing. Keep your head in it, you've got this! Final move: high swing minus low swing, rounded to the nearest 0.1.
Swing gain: -5.9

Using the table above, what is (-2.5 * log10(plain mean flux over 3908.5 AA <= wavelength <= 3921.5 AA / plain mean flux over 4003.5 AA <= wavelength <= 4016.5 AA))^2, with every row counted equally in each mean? 0.014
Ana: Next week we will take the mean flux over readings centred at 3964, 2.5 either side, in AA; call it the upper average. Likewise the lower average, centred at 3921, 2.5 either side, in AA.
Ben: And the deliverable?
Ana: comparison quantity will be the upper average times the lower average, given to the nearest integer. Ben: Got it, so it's 45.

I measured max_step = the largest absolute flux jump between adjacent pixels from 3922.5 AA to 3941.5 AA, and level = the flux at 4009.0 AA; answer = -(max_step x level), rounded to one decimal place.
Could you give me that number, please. -12.8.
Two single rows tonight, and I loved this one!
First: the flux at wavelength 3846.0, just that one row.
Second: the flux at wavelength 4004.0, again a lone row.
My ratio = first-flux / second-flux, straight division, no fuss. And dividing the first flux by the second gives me 0.91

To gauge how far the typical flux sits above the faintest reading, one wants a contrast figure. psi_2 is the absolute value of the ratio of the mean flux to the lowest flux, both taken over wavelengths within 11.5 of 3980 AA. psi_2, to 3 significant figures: 4.22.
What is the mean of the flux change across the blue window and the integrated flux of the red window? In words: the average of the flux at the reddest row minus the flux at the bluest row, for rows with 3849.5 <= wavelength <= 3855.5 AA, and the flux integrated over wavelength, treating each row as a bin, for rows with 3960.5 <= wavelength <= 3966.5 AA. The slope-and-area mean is 18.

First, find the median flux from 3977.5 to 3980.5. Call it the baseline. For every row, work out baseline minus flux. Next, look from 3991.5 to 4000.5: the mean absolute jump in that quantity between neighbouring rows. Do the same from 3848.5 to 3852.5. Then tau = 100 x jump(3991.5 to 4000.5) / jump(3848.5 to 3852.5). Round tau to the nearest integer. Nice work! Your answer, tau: 50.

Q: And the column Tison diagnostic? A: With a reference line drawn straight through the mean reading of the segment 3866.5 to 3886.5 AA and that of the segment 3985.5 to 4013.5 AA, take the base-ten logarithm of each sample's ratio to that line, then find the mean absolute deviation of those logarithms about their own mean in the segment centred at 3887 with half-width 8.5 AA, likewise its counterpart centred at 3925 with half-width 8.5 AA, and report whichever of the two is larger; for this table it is 0.18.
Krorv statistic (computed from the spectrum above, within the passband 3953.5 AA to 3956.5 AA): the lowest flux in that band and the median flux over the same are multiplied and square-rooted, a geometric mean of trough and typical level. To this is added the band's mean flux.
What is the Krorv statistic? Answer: 17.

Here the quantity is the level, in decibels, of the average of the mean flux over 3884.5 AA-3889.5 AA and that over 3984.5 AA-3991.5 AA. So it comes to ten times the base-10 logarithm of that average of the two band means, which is 8.88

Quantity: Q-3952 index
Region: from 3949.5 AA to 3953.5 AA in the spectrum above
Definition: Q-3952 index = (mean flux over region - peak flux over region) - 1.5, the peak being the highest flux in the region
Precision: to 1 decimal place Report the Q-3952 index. -1.7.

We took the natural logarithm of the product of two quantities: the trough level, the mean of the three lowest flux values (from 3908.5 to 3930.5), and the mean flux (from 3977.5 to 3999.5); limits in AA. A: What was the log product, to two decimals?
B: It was 3.77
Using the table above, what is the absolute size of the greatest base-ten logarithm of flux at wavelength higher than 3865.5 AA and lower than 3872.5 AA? 0.97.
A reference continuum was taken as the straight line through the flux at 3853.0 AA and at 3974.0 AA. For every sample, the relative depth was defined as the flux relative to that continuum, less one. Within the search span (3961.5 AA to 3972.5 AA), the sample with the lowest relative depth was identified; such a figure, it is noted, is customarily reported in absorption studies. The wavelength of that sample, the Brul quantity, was 3969.0 AA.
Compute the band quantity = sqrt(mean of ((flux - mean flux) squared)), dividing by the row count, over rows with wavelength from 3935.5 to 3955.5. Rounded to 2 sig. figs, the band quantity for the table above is 1.6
